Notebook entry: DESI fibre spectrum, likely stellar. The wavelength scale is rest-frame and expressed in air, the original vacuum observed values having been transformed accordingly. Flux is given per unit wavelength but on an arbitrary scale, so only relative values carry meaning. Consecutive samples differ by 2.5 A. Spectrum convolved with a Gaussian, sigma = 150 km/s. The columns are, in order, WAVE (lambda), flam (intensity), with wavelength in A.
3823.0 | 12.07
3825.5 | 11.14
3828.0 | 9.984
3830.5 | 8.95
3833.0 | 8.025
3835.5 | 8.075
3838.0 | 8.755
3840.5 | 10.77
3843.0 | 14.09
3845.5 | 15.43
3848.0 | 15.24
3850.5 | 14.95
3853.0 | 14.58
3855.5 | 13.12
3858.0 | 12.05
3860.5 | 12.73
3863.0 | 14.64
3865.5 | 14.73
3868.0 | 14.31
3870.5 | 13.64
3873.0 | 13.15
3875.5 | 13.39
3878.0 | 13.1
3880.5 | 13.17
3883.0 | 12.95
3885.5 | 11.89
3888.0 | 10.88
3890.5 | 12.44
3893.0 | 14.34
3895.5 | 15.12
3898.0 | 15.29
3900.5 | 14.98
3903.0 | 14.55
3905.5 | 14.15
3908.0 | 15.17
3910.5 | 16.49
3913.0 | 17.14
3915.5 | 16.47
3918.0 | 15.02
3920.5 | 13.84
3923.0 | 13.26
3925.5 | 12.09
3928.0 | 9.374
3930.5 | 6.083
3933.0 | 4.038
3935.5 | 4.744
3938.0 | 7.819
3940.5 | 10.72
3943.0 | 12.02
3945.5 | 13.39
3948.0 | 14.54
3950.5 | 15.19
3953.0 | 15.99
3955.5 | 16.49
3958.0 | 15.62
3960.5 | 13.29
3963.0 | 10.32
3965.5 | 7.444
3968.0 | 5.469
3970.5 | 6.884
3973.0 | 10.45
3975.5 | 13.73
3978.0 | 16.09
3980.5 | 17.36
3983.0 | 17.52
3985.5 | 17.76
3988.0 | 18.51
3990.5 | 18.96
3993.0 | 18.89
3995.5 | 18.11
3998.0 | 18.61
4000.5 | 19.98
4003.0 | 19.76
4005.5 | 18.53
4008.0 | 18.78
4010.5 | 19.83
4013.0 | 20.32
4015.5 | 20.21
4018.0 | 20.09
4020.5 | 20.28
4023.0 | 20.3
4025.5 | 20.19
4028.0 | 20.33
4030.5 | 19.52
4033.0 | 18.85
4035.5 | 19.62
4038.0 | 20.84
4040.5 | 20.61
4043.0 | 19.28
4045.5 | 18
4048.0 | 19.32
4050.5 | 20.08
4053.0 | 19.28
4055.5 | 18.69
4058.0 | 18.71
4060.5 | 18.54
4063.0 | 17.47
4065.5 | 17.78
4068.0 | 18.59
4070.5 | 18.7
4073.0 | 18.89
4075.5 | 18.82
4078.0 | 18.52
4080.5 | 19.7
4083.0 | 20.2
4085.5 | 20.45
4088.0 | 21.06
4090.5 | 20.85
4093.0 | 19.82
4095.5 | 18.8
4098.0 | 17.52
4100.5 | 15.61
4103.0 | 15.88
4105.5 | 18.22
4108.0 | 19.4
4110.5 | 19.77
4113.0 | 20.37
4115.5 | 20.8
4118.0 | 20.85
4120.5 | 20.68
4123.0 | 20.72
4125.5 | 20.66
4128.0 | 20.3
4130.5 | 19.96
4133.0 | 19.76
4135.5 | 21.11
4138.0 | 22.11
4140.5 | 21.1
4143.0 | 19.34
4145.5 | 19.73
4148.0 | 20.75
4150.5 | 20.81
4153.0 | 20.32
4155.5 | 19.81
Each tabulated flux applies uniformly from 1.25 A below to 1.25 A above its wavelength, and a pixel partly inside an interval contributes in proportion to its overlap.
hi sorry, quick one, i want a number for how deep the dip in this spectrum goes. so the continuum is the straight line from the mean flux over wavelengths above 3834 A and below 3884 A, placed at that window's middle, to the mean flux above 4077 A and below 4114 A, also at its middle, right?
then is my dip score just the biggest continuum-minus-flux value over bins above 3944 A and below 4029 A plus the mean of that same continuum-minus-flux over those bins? 10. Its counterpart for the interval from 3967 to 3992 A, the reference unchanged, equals 12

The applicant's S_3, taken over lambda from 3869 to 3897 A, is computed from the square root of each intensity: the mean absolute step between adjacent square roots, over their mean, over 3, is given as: 0.0099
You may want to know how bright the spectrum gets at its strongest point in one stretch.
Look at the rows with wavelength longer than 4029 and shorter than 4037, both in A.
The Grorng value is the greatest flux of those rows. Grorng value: 19.62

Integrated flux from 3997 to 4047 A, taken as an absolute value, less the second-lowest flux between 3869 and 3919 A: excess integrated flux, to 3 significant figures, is 973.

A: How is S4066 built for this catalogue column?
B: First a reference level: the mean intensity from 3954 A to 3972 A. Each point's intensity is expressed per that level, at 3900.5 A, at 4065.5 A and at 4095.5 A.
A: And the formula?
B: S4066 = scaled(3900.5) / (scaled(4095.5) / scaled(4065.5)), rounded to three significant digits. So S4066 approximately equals 1.31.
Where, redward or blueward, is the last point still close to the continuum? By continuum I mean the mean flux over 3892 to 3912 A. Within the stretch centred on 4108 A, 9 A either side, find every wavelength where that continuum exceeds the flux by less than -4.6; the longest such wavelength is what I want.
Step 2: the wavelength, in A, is 4115.5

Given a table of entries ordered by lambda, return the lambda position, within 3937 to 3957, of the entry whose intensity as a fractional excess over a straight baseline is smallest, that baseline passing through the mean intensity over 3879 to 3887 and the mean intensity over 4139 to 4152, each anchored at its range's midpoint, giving 3938.0 A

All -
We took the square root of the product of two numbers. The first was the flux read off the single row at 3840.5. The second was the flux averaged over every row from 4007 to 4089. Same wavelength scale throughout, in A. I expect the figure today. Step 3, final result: 14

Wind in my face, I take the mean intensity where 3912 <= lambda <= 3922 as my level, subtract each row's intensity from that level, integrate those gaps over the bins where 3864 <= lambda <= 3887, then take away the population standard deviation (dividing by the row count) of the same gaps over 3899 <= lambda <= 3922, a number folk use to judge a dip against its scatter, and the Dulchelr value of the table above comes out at 49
